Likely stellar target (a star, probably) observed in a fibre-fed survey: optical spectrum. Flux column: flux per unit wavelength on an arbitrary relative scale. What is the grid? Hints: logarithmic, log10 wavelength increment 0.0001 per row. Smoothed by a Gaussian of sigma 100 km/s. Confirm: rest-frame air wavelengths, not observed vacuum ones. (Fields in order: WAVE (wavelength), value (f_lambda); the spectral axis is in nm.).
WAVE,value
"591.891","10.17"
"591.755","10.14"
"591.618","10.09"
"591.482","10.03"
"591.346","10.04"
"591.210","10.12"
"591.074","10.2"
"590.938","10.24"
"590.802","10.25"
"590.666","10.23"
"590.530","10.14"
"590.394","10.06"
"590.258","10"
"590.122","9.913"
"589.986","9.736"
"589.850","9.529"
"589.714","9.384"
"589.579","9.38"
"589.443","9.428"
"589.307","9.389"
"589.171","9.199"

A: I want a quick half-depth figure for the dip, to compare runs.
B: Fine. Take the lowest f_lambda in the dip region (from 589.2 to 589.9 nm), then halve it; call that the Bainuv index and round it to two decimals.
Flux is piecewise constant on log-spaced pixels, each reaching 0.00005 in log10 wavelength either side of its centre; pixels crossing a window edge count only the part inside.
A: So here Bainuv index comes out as 4.69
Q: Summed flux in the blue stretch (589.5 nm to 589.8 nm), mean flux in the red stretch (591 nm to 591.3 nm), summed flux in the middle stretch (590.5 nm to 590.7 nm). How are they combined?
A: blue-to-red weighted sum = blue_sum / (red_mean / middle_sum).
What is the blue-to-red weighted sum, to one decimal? 37.6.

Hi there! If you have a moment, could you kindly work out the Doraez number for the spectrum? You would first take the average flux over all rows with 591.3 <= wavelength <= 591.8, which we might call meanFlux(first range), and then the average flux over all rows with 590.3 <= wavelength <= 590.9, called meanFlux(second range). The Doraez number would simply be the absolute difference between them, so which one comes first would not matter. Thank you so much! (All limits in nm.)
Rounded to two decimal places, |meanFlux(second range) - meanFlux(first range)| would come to 0.10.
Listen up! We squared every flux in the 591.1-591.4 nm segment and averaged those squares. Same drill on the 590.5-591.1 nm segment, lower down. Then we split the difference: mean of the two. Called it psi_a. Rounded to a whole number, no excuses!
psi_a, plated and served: 103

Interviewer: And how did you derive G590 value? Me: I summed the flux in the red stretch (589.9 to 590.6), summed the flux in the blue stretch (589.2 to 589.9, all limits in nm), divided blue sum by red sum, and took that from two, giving 1.1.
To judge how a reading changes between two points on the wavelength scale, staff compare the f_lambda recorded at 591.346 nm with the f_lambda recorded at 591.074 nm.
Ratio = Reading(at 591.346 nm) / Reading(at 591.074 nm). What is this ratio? 0.98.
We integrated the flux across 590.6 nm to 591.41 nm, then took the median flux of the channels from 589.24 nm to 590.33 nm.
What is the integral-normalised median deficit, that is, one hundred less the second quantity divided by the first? 98.9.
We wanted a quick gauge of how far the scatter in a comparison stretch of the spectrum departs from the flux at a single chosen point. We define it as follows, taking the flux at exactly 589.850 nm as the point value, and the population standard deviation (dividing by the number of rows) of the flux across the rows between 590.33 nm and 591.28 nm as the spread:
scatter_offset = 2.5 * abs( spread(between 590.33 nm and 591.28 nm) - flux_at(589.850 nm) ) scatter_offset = 23.7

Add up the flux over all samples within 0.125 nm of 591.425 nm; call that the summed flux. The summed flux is 20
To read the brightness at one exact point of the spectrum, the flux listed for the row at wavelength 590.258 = 10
